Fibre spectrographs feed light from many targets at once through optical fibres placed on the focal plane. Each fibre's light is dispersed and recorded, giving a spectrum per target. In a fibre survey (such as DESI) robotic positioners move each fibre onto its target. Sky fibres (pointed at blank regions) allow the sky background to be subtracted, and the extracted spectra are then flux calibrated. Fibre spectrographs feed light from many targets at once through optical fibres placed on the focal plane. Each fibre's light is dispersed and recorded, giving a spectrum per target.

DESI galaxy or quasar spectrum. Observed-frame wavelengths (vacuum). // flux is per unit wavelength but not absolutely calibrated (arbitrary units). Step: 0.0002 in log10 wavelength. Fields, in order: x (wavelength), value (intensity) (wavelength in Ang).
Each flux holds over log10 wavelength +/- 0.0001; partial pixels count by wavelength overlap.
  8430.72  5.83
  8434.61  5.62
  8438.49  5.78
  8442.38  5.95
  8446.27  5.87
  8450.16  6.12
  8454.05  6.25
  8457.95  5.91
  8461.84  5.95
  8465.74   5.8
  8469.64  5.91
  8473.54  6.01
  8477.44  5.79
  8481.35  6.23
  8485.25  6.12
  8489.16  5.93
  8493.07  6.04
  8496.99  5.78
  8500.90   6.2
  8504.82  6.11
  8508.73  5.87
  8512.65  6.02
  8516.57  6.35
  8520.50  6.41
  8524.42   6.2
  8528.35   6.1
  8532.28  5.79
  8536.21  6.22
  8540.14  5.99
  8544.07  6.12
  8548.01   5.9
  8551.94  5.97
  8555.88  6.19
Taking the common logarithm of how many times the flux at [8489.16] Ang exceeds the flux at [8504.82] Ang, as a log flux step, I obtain -0.013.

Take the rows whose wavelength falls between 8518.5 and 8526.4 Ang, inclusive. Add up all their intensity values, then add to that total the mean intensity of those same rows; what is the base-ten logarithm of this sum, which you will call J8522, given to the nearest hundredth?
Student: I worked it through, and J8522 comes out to 1.28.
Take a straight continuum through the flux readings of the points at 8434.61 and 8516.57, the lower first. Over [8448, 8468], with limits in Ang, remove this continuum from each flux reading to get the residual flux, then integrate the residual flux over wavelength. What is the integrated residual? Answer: 3.5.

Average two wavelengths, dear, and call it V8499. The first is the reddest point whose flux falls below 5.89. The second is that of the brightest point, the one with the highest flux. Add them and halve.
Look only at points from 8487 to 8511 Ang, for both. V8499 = 8504.8 Ang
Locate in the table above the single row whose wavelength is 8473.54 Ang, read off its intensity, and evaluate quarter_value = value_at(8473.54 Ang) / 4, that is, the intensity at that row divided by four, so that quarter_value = 1.50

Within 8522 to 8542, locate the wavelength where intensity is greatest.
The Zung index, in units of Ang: 8536.21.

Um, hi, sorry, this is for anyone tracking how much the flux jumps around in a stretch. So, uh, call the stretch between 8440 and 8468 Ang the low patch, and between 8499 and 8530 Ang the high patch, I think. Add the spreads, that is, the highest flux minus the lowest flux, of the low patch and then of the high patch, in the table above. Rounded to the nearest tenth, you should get 1.0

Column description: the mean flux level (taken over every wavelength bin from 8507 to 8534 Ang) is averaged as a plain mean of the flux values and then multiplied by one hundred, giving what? 611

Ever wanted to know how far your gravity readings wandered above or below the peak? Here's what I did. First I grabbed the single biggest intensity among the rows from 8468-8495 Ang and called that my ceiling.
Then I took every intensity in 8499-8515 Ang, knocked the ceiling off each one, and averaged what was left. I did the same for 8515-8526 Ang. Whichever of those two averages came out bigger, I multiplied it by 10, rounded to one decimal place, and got 0.9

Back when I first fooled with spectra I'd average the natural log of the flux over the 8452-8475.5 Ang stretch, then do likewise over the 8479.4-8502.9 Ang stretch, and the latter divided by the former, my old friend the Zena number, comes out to 1.01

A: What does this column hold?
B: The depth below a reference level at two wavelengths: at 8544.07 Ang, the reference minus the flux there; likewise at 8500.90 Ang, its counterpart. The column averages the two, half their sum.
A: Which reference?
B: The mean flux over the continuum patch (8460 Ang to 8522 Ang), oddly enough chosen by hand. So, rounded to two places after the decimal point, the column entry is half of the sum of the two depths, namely -0.13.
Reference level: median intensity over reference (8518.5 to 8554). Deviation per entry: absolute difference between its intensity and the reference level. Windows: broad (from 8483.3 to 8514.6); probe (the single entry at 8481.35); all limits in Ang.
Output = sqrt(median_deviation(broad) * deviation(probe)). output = 0.108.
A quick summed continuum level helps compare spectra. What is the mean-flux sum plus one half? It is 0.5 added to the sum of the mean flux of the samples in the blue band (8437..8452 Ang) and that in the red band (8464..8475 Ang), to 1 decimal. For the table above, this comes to 12.3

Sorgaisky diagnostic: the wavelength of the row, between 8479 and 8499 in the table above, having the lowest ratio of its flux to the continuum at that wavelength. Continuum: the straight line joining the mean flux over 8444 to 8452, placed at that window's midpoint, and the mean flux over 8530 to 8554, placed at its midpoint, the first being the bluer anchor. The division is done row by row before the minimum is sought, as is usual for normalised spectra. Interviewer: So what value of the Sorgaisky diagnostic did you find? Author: 8496.99 Ang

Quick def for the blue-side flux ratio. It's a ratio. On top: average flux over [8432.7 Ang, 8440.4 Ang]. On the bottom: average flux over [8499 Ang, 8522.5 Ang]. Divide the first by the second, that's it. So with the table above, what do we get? 0.93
